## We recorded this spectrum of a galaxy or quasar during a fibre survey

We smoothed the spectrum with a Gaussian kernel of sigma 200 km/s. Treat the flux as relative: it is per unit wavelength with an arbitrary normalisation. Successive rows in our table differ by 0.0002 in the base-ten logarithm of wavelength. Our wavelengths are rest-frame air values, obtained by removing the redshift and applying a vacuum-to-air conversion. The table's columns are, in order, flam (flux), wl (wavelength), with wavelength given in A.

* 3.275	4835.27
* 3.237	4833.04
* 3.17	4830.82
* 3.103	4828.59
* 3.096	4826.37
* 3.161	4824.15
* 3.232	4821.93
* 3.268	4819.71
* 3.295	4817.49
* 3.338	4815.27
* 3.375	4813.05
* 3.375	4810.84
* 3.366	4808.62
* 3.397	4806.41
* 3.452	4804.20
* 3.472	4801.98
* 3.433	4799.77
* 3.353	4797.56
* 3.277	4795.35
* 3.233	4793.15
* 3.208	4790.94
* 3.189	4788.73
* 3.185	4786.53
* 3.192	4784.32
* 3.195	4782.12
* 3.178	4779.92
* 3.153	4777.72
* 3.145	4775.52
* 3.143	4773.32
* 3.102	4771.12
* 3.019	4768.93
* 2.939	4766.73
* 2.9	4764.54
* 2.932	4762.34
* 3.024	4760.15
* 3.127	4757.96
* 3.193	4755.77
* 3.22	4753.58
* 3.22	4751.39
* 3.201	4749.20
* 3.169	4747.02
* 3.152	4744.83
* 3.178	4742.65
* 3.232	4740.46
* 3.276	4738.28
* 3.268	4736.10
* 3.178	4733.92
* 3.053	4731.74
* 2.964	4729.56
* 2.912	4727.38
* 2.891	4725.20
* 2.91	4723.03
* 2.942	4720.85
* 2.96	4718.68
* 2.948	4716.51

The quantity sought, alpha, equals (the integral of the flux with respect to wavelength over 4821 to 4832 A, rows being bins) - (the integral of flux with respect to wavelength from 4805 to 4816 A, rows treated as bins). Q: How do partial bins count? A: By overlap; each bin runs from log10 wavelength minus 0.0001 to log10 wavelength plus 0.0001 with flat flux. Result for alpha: -2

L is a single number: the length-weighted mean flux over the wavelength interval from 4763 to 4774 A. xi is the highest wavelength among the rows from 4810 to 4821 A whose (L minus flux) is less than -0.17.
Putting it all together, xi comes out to 4819.71 A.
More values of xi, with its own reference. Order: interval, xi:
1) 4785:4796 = 4795.35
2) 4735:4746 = 4740.46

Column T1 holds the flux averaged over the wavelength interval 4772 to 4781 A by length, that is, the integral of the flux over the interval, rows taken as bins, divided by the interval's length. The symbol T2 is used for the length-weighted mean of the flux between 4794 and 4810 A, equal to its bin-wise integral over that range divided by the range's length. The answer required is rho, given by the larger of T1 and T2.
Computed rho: 3.39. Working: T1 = 3.15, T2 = 3.39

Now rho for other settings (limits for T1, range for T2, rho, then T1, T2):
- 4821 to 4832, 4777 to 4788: 3.18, 3.15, 3.18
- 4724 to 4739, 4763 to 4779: 3.07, 3.07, 3.05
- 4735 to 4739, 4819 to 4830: 3.27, 3.27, 3.17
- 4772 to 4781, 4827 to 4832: 3.15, 3.15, 3.14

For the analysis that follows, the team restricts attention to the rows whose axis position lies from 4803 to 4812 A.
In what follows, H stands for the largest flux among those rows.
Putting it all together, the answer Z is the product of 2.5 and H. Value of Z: 8.63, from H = 3.452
